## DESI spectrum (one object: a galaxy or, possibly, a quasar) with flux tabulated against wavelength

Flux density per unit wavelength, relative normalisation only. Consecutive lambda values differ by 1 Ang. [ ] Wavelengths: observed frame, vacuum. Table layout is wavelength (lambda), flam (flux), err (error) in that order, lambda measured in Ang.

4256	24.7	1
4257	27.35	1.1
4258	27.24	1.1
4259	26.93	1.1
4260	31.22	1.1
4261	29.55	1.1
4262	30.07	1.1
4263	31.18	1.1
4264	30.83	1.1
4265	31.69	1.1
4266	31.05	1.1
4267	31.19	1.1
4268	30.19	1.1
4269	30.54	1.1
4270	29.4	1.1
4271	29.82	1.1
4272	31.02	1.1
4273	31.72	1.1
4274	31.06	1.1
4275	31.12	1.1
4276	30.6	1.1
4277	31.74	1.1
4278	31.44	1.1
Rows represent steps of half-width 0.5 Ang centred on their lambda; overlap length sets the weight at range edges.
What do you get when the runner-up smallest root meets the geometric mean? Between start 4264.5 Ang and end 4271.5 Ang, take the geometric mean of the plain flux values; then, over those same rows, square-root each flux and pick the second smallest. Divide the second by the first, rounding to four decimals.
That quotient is 0.1788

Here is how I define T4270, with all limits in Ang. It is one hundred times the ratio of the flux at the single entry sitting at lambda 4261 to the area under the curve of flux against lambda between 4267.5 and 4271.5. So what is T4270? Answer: 24.6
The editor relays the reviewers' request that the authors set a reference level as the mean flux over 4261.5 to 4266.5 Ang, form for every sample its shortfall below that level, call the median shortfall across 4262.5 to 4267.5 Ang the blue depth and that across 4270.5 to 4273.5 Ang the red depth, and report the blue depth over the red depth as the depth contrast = 3.9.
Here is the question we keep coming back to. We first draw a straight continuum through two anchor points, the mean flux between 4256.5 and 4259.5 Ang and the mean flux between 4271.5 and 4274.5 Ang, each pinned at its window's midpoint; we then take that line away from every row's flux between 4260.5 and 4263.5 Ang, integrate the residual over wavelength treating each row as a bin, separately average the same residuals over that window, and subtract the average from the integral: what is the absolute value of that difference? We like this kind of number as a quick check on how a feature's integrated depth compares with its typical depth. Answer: 4.0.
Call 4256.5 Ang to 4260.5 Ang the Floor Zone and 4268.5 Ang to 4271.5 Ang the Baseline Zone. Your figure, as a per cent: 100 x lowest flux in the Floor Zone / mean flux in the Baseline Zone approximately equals 90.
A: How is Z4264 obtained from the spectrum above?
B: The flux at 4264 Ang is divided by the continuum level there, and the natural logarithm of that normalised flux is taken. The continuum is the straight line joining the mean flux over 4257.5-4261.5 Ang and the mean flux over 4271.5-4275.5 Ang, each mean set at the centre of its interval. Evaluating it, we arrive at 0.043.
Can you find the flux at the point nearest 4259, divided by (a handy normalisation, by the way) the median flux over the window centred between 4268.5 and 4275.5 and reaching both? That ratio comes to 0.87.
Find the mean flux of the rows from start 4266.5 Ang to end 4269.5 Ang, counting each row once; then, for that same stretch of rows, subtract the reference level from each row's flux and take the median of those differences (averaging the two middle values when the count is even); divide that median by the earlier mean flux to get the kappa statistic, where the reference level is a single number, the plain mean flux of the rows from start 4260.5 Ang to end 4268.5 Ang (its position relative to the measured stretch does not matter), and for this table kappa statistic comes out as -0.006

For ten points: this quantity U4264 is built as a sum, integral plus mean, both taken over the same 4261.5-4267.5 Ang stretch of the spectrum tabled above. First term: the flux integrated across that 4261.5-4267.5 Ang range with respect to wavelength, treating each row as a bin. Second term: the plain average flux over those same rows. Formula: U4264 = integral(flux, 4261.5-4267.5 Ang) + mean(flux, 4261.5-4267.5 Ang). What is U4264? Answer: 217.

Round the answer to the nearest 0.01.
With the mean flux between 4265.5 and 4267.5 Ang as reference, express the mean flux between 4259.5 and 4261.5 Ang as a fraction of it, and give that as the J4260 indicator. 0.98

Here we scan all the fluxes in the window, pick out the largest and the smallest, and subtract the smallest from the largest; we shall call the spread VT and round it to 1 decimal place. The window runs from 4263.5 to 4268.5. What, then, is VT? 1.5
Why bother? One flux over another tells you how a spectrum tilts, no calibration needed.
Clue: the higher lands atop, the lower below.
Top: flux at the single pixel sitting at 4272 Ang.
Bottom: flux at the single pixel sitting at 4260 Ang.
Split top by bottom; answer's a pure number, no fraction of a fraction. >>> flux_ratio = 0.99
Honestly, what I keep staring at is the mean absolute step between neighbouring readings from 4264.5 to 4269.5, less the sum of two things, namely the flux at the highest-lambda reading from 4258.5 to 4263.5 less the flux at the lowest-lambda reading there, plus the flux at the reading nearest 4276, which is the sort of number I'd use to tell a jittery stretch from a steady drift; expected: -34.3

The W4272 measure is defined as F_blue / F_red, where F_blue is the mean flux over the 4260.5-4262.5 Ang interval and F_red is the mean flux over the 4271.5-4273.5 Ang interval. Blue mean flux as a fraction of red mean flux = 0.95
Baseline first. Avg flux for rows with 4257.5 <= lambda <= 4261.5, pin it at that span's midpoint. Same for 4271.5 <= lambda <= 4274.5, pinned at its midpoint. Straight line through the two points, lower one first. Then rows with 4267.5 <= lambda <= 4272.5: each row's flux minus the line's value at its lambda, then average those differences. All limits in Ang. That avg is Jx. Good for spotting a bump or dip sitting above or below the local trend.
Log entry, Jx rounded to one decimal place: -0.5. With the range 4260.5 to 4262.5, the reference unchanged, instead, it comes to 0.7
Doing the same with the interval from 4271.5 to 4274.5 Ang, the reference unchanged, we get 0.0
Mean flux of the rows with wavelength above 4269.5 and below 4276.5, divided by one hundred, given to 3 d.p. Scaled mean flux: 0.307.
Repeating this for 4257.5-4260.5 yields 0.285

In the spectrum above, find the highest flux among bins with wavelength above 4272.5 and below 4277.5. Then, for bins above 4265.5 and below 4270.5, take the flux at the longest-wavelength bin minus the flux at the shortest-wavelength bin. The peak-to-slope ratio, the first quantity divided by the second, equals -19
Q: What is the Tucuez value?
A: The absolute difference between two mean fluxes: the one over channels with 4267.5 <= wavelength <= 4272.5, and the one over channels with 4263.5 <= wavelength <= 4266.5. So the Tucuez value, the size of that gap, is 1.0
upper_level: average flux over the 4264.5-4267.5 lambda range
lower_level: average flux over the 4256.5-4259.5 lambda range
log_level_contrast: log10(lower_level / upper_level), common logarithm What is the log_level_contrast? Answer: -0.062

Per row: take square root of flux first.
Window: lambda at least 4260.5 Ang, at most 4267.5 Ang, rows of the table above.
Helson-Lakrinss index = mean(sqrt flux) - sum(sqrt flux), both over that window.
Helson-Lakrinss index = -33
